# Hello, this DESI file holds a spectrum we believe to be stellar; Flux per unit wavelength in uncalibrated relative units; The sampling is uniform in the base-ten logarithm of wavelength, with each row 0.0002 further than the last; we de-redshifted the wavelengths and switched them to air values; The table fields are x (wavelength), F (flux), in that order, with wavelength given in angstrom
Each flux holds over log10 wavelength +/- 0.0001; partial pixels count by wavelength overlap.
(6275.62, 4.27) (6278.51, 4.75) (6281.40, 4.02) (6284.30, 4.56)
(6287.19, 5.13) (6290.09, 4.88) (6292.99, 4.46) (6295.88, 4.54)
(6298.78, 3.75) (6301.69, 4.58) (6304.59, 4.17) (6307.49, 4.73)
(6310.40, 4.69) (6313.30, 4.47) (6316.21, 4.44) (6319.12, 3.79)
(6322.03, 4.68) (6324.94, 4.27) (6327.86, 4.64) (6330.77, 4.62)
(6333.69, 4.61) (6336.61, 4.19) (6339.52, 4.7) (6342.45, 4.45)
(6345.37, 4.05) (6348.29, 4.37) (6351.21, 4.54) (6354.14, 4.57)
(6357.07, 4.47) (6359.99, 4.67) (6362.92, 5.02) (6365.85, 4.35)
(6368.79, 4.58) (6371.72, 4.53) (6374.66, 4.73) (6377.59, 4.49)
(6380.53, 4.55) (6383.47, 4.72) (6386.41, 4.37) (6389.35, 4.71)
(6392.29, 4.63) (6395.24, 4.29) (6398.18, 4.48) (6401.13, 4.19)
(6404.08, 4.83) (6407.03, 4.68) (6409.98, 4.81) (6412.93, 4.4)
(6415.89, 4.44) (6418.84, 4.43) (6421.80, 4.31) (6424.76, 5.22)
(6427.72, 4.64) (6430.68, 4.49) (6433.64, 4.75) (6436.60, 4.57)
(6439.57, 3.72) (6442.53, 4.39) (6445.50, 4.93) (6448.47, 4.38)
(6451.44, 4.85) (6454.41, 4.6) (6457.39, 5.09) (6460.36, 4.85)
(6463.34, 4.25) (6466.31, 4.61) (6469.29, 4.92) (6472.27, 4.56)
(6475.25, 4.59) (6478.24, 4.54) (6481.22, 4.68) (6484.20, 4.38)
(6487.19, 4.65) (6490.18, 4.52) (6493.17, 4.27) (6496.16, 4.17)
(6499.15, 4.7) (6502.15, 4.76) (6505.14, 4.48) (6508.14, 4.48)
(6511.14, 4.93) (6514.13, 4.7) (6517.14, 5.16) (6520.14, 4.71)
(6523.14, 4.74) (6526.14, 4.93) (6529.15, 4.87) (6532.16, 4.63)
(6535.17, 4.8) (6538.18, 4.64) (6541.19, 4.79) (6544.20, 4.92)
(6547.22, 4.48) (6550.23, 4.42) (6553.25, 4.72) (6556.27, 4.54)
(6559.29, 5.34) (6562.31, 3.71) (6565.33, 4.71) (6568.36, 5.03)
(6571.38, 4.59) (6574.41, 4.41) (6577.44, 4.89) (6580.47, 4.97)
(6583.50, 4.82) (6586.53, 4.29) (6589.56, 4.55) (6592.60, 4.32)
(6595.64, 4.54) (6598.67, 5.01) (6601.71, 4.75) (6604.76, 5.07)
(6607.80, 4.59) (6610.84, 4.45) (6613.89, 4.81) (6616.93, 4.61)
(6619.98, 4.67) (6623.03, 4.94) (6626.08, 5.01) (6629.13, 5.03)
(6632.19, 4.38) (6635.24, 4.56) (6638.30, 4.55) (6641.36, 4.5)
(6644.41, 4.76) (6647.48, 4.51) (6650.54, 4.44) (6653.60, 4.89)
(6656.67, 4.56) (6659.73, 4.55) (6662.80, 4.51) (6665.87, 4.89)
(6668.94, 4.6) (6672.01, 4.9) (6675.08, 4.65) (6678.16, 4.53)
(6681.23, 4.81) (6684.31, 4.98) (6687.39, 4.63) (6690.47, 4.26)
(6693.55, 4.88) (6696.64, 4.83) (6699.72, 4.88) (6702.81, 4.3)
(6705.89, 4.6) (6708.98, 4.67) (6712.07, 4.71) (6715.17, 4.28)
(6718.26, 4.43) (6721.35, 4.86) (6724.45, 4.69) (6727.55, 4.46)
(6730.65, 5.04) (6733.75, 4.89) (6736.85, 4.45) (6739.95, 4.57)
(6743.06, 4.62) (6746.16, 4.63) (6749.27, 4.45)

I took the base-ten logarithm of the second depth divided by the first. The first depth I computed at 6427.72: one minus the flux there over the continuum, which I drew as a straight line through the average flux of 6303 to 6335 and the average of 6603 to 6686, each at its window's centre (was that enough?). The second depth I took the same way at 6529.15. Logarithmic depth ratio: 0.4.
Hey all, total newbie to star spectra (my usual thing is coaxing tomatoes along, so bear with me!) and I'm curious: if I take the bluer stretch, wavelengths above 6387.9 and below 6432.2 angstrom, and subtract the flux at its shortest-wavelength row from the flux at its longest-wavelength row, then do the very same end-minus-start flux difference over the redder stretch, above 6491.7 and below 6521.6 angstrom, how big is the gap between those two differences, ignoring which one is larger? 0.66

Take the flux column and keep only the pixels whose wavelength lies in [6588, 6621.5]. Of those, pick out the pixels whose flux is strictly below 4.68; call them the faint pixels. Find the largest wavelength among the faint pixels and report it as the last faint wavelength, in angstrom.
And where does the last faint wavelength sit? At 6619.98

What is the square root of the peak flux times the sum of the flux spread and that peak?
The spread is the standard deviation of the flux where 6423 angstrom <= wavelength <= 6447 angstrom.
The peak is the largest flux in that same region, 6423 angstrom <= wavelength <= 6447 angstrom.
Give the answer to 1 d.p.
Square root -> 5.4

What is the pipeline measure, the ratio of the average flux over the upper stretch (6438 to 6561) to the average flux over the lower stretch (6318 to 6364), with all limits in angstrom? 1.04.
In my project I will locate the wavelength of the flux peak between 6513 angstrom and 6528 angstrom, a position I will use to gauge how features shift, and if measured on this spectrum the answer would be 6517.14 angstrom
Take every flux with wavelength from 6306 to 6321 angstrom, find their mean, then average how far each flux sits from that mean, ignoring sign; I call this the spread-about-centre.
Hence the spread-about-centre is 0.25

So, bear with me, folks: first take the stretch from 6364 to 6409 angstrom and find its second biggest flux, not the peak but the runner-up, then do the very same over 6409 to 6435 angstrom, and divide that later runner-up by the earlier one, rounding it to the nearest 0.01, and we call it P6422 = 1.02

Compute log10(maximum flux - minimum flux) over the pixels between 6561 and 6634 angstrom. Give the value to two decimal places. 0.13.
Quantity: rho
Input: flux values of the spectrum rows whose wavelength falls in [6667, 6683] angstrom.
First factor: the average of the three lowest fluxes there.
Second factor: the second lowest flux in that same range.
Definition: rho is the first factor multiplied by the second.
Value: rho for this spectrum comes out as 21.1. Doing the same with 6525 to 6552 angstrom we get 20.2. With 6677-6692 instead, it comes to 20.3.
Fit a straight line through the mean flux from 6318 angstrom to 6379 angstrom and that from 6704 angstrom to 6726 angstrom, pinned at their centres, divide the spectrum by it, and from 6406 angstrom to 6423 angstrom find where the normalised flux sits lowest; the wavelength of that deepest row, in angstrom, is 6421.80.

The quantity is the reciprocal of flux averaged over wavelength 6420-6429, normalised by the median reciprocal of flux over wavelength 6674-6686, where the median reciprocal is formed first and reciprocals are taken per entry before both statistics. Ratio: 1.01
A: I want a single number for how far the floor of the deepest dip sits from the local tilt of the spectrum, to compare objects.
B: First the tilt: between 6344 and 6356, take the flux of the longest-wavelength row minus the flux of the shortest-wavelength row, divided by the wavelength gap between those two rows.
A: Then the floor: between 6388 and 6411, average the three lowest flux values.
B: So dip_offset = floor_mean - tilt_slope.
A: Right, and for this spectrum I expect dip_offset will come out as 4.26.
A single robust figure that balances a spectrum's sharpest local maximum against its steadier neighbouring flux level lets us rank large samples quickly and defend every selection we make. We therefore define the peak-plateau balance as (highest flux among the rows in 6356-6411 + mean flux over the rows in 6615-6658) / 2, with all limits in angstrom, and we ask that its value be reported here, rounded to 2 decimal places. 4.85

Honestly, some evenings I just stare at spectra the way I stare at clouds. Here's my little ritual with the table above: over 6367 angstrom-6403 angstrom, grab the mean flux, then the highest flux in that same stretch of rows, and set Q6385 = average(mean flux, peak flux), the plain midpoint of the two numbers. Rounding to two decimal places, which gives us 4.63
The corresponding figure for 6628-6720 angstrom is 4.83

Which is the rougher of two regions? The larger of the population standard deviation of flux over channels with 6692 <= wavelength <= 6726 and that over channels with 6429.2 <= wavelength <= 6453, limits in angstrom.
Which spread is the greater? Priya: 0.36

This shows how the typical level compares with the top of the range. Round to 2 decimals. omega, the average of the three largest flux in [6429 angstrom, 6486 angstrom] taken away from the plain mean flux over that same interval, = -0.39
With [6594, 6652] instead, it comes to -0.34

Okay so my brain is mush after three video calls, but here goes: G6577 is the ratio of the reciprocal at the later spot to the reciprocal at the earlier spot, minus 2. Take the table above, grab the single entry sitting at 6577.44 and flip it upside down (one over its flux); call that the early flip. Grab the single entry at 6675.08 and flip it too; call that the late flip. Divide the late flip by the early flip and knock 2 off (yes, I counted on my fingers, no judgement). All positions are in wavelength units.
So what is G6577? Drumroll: -0.95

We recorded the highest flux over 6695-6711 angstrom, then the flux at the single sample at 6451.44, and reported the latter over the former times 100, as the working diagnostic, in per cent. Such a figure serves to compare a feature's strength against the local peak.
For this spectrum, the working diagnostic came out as 99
